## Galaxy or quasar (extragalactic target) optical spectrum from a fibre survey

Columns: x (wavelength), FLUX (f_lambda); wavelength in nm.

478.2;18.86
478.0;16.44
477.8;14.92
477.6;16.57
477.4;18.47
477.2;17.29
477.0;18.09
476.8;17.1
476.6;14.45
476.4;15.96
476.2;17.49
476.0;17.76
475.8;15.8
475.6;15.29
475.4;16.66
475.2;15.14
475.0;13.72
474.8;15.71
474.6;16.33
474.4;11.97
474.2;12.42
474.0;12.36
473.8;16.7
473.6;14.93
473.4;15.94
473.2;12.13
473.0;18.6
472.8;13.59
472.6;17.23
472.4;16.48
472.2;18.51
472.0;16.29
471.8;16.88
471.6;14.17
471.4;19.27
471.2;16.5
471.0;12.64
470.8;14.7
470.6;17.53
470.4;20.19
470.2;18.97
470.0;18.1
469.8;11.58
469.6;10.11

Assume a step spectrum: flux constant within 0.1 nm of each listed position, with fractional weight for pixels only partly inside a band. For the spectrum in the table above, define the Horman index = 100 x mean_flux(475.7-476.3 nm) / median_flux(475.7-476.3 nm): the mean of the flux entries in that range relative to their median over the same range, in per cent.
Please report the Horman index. 97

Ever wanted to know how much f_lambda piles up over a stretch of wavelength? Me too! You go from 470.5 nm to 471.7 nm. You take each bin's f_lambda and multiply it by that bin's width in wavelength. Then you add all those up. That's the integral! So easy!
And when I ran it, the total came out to 19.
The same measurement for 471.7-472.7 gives 17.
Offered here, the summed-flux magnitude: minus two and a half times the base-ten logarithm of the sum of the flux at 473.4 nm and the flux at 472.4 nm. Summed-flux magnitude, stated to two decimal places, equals -3.78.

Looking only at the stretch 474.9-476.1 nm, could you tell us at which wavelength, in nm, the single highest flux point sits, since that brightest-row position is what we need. 476.0 nm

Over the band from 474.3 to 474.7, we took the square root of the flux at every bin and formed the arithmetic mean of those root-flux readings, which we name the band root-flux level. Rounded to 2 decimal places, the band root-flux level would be 3.75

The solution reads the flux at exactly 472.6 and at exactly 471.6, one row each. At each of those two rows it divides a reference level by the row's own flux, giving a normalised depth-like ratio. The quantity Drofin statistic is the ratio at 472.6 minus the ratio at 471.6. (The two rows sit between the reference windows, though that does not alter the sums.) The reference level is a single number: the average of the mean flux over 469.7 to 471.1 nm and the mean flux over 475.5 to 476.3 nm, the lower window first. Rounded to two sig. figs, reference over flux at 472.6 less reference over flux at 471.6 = -0.21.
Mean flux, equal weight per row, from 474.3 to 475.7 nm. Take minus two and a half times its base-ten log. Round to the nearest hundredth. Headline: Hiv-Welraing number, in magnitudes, -2.94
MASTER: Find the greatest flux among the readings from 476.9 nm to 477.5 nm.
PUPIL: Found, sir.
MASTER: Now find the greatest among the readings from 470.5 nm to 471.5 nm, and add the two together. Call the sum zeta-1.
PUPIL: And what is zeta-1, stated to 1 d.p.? 37.7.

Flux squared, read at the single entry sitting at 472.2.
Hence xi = 343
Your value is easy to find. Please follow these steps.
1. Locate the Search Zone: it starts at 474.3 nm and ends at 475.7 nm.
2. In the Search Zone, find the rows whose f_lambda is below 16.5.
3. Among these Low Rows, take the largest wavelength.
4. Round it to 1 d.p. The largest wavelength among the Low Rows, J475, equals 475.6 nm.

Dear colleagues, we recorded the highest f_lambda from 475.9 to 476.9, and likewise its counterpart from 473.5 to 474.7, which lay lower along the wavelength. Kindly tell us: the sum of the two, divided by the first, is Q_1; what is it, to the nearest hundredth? 1.94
